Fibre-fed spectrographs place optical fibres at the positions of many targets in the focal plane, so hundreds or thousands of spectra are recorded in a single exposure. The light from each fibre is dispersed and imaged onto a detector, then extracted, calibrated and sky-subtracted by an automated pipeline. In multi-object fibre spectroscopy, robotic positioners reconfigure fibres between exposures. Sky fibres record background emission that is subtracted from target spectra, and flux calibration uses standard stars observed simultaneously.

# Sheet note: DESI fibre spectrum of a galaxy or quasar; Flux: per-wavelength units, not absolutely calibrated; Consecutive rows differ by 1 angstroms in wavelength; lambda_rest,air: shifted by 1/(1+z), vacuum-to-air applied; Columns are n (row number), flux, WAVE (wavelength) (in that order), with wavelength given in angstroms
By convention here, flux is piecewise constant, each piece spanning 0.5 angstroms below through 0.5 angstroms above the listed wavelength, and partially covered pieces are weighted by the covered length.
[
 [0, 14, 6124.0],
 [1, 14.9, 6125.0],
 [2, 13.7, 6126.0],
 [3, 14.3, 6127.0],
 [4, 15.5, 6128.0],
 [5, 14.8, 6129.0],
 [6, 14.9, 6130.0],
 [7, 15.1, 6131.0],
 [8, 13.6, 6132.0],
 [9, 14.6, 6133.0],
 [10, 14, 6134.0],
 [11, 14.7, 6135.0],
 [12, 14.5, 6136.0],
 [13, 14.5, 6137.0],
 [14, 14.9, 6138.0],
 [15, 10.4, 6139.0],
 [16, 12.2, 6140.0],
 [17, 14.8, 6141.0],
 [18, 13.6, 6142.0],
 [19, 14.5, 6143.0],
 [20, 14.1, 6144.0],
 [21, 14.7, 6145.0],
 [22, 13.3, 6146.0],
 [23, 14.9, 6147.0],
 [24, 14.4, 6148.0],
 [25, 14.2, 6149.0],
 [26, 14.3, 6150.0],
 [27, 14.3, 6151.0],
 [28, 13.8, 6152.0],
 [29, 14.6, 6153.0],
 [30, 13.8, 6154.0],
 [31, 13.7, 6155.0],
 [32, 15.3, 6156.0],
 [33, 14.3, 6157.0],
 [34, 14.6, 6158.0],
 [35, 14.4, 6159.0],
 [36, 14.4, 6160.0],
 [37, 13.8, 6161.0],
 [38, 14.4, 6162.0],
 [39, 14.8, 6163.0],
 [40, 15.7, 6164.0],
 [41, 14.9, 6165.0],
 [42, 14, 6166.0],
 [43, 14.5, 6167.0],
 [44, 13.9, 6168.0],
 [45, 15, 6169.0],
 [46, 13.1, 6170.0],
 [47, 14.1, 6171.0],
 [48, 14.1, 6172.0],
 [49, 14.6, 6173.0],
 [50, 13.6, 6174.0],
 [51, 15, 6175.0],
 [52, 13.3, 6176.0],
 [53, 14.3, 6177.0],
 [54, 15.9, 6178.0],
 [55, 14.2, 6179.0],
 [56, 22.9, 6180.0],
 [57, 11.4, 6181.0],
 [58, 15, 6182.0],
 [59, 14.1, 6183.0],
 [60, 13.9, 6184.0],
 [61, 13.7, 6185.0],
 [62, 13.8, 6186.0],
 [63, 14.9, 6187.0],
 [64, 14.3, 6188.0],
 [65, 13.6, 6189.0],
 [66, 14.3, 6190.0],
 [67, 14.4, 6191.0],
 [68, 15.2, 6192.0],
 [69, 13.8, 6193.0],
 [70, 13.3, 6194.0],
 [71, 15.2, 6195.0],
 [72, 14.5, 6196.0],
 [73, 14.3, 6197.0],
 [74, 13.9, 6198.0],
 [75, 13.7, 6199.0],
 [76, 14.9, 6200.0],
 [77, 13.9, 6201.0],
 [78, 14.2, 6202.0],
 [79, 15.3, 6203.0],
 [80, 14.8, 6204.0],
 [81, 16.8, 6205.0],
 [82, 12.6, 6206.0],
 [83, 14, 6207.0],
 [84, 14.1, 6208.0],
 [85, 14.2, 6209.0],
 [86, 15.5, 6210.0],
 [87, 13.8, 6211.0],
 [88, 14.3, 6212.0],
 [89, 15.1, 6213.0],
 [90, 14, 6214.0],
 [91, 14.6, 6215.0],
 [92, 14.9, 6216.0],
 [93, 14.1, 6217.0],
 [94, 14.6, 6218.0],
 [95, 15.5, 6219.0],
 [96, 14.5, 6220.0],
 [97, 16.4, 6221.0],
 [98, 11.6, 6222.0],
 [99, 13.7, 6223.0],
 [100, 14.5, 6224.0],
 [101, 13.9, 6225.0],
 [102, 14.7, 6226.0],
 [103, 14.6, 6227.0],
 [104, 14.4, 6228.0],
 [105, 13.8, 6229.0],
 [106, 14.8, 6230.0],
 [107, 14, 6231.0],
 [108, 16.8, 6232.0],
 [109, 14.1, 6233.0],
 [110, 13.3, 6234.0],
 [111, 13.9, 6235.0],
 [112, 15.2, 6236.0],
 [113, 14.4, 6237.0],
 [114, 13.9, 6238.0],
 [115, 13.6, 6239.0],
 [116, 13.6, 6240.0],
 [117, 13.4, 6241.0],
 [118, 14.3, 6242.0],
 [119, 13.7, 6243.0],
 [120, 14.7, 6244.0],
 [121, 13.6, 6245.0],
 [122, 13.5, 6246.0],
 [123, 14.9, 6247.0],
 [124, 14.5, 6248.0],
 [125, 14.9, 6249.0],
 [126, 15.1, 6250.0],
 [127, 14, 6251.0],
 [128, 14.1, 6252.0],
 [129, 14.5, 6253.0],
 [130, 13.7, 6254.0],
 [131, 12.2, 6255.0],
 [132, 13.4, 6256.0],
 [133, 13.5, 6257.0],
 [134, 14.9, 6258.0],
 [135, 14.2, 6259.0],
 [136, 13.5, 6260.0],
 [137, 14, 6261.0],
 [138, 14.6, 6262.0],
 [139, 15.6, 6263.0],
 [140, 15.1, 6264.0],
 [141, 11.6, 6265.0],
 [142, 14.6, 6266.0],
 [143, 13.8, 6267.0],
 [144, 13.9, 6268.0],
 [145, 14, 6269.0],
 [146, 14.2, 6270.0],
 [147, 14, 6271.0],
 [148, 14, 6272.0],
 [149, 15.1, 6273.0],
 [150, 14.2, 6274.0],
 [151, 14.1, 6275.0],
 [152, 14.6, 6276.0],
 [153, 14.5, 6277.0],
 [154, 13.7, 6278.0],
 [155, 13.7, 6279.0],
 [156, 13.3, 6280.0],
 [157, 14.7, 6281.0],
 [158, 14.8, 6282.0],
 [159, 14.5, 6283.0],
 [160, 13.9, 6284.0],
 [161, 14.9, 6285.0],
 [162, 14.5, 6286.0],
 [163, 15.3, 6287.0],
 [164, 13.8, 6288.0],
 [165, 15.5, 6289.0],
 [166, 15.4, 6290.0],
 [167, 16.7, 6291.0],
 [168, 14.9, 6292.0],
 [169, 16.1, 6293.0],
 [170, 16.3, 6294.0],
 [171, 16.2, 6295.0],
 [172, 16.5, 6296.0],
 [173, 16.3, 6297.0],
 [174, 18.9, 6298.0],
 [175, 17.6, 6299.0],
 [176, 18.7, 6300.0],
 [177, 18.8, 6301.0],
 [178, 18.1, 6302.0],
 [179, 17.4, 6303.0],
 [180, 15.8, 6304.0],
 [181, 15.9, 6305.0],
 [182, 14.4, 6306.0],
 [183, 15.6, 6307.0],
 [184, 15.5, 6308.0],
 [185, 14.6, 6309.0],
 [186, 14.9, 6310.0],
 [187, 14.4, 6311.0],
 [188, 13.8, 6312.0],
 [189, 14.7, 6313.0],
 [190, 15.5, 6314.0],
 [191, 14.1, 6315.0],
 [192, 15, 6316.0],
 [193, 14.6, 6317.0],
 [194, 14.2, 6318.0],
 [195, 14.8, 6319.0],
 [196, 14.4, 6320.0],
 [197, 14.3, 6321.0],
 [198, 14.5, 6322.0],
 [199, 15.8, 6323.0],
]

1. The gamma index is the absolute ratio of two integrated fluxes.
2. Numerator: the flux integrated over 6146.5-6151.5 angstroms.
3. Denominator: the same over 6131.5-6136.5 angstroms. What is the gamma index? 1.01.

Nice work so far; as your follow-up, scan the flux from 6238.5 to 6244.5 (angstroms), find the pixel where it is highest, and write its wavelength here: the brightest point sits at 6244.0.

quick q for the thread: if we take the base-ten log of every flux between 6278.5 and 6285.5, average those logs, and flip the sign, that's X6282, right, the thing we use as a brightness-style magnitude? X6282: -1.154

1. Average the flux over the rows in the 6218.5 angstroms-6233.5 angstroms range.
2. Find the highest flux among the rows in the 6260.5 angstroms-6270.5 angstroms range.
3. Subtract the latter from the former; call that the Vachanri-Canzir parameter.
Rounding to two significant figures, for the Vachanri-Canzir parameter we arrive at -1.1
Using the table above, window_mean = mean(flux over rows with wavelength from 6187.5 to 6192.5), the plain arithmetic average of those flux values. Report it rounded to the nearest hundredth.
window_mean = 14.36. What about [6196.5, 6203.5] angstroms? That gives 14.31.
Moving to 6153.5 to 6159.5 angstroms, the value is 14.35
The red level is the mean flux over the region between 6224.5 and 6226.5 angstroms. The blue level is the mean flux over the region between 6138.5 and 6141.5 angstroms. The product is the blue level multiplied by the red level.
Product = 178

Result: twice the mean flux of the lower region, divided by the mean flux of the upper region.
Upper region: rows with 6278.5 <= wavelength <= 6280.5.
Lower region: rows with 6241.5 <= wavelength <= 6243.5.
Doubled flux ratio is 2.07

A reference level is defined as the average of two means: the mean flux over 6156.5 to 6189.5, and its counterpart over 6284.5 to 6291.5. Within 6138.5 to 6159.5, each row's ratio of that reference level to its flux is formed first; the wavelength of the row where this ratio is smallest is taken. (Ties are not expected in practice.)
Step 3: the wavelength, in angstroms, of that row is 6156.0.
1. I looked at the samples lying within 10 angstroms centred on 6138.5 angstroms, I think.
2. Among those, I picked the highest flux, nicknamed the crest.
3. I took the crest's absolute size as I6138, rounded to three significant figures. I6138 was 14.9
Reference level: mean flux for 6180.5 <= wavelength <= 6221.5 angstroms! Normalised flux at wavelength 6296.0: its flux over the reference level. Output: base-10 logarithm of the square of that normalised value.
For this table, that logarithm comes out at 0.12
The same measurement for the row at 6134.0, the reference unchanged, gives -0.02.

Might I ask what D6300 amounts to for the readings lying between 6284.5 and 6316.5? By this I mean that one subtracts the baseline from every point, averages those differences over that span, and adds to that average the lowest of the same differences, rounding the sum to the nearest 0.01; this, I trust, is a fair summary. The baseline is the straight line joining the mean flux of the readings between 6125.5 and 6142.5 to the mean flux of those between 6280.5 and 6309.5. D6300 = -2.47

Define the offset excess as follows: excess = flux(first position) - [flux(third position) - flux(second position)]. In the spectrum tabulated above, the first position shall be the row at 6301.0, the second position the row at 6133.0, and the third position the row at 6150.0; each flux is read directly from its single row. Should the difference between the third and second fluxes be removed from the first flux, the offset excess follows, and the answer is 19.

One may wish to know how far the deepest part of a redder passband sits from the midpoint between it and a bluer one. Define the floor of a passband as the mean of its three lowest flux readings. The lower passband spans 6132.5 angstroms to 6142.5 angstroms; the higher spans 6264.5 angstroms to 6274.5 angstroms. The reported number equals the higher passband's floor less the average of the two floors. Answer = 0.5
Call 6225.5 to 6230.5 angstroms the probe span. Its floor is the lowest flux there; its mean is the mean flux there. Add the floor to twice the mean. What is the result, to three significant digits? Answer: 42.7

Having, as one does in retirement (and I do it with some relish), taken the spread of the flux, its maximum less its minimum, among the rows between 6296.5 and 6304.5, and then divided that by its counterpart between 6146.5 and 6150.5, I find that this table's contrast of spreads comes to 4.4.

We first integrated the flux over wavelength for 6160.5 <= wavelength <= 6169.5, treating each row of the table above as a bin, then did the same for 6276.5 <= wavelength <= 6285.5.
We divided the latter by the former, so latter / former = 0.98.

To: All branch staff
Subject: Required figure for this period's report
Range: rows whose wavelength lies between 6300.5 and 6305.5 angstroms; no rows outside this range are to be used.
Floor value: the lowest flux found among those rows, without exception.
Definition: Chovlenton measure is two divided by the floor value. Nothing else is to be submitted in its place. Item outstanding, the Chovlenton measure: 0.127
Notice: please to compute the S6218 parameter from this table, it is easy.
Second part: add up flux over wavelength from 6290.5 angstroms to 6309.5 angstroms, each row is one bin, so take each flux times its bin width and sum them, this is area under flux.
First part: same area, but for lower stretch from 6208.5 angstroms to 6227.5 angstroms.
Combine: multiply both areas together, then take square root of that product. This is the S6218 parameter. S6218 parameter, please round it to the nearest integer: 294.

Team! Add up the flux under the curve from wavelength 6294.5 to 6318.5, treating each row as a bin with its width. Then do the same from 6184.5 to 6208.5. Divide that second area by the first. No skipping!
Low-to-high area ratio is 0.900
